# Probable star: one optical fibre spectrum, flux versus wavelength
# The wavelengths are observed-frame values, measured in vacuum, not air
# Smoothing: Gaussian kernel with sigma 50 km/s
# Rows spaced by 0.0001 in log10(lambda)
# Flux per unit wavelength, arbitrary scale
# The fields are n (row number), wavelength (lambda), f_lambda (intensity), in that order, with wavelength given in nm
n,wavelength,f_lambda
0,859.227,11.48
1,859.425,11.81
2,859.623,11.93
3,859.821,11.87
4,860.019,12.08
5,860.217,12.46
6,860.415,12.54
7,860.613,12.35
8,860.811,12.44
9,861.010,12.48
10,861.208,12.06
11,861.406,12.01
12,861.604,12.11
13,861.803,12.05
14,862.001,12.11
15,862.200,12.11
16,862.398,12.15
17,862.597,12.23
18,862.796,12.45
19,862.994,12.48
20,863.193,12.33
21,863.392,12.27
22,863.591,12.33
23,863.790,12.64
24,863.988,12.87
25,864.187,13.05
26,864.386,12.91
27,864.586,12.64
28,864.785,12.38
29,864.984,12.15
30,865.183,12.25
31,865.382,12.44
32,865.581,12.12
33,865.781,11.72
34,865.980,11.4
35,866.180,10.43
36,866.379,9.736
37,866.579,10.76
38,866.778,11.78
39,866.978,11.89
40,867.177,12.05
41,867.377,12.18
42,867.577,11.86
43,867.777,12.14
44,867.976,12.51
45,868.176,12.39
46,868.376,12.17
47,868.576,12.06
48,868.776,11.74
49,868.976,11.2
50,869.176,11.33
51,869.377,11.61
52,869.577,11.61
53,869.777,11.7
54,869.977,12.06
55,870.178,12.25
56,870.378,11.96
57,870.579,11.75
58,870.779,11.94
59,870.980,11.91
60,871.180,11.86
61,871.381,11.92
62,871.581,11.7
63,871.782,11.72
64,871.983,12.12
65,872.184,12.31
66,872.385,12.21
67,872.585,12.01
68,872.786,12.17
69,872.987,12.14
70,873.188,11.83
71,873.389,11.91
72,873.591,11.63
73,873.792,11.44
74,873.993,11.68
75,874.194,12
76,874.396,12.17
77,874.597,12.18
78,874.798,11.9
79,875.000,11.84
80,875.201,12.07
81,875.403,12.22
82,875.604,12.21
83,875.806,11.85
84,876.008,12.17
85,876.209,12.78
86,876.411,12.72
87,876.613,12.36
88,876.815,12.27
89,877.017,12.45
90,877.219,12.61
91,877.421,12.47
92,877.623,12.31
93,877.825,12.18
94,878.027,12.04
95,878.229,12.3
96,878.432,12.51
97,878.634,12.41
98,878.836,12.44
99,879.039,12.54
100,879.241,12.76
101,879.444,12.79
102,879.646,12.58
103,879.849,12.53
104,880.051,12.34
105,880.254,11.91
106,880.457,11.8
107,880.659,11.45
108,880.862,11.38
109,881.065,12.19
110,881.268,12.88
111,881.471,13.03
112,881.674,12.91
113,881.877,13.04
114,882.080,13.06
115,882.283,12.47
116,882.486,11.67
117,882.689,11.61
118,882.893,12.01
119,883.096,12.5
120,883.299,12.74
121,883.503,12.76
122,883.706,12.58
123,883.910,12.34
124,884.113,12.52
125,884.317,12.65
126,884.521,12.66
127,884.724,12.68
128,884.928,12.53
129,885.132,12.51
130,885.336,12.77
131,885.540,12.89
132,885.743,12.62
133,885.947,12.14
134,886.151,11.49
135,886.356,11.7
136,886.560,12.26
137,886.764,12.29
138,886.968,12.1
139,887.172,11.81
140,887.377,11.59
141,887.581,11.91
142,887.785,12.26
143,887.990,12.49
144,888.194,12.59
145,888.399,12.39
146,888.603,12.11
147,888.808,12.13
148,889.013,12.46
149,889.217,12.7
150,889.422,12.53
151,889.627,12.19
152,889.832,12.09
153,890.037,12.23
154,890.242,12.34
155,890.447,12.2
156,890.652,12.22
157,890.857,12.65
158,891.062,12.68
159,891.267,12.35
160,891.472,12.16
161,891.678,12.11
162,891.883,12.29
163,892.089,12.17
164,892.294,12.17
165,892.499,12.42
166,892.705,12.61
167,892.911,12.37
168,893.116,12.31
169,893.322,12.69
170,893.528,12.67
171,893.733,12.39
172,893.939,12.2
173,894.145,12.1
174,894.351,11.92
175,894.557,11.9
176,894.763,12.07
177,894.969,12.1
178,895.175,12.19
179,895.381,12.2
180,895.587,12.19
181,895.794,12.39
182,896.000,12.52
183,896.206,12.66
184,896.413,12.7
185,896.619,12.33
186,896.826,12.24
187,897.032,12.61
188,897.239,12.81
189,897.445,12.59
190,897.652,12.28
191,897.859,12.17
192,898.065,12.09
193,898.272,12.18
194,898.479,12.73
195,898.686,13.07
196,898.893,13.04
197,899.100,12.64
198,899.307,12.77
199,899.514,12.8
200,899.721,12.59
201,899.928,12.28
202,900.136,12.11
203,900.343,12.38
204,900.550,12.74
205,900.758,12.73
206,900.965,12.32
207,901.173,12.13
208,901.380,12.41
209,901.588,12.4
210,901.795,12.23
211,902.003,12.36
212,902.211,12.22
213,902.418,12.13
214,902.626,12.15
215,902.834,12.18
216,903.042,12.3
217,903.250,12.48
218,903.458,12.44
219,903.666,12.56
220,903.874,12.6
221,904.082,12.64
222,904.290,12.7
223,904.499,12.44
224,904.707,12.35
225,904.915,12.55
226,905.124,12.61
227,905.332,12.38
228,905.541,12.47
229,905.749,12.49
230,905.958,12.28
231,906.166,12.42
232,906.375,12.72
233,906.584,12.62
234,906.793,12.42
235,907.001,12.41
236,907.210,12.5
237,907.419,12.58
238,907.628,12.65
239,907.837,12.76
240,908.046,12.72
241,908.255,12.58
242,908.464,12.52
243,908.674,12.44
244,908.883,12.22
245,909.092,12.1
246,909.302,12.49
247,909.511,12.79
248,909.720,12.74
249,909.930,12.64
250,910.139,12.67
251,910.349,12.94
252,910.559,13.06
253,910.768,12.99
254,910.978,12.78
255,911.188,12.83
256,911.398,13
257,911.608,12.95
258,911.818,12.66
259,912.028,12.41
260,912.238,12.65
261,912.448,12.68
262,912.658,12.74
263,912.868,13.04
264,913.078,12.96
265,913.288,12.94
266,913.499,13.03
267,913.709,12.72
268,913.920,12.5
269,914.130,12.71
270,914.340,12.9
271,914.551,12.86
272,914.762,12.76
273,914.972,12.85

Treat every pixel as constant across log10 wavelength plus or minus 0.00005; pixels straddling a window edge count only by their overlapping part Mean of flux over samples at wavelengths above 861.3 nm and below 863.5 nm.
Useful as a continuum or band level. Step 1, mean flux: 12.2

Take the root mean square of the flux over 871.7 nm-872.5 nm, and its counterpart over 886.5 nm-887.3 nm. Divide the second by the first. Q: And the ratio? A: 1.00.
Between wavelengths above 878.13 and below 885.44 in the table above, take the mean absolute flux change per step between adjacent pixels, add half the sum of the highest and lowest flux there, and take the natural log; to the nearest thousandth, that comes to 2.521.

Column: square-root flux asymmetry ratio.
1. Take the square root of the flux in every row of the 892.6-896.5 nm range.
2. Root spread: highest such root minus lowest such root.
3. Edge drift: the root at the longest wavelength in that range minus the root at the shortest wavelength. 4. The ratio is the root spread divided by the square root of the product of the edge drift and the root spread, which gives 3.00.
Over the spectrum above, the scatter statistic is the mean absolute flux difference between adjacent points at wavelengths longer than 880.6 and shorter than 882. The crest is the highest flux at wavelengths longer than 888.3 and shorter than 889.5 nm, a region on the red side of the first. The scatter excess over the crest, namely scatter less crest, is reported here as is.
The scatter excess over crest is -12.4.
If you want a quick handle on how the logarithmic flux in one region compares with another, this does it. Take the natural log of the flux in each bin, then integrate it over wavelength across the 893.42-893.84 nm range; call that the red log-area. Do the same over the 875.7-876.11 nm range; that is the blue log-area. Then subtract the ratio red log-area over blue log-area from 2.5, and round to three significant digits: 1.46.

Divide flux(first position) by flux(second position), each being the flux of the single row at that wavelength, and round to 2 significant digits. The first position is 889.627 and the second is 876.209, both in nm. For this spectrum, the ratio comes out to 0.95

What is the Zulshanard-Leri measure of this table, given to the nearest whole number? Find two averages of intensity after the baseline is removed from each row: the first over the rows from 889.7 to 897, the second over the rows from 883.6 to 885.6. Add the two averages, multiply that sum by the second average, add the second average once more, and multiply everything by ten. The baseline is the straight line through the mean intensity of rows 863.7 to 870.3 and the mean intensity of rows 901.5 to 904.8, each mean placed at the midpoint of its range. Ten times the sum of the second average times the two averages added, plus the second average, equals 7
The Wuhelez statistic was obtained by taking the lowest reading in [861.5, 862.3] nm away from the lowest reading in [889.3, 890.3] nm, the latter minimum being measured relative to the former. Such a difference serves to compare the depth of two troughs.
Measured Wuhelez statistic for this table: 0.0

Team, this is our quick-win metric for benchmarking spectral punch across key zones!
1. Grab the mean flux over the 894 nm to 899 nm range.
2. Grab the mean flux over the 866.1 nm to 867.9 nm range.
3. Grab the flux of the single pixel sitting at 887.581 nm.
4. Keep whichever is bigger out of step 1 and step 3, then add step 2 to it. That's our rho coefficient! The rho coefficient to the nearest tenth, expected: 23.8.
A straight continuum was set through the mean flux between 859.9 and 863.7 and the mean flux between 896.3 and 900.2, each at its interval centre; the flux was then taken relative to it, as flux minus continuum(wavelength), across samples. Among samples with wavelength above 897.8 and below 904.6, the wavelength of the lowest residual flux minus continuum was 898.065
